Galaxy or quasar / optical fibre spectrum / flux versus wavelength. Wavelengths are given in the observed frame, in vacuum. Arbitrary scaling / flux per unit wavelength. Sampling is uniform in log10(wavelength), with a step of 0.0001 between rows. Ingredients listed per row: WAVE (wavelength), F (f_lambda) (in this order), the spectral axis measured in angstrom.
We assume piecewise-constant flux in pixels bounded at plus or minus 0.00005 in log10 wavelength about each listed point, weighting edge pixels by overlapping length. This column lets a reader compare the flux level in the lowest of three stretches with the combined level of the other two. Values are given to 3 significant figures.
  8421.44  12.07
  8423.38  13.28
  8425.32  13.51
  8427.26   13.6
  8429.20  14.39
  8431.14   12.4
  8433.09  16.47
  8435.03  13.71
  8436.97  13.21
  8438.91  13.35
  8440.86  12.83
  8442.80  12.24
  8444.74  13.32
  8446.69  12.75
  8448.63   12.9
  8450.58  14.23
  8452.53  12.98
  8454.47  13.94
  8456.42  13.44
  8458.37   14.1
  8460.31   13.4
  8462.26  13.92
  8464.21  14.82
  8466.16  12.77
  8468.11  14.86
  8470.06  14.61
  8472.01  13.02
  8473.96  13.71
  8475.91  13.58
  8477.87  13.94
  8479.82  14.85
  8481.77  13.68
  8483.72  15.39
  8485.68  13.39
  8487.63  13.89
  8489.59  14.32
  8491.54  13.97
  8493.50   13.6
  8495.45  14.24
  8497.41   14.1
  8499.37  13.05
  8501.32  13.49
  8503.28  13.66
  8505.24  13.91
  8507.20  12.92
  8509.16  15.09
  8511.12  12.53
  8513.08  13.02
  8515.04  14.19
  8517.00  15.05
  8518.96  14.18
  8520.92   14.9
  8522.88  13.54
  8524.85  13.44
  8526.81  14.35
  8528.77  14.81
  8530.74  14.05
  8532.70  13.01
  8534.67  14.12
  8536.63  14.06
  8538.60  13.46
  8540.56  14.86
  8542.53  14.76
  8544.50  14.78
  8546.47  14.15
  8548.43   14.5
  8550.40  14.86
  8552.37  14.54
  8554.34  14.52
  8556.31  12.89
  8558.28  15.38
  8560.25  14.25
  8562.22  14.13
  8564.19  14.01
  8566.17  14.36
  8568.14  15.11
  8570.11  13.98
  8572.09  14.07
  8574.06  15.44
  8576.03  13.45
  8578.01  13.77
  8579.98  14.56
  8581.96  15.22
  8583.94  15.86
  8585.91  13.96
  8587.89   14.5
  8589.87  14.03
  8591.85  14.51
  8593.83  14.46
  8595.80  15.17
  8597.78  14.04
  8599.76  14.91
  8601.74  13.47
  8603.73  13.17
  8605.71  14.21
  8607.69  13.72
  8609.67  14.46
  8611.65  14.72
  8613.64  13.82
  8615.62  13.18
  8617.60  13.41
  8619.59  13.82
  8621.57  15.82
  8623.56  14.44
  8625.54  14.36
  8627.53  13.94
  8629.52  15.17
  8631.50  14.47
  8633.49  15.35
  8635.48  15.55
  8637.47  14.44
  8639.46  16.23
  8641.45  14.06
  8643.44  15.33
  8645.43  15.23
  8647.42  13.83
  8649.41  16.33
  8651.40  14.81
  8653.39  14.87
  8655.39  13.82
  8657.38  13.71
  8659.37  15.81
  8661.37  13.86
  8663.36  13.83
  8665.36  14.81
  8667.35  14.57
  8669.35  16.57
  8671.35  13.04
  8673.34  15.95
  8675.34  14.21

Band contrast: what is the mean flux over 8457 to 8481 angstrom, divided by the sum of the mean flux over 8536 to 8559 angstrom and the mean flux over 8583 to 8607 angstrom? 0.486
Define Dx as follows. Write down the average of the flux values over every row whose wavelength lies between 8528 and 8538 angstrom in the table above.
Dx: 14.0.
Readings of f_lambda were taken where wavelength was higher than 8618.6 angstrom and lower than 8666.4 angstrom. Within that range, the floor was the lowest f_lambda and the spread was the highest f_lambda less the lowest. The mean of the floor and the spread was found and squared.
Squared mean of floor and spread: 66.7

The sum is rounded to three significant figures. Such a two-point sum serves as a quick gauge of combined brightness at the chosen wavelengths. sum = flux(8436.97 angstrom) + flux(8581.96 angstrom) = 28.4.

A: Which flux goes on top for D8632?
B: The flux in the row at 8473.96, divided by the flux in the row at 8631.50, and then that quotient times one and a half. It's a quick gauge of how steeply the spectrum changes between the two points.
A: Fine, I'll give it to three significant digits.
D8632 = 1.42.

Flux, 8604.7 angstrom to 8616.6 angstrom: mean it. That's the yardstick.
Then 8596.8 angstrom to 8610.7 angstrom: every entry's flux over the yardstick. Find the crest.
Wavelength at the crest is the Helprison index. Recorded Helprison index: 8599.76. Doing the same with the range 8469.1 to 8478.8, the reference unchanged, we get 8470.06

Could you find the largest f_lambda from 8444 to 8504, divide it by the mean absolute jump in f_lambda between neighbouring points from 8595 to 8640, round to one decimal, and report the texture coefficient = 18.6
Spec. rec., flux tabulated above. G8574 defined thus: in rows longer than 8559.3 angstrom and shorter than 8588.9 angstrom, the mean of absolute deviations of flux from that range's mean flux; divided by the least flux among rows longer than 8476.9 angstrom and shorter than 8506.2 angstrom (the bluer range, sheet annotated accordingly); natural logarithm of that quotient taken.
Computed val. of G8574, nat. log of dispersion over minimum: -3.19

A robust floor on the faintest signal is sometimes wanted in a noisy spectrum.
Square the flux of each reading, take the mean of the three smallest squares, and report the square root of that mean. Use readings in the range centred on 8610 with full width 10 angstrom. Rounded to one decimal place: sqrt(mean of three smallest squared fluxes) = 13.9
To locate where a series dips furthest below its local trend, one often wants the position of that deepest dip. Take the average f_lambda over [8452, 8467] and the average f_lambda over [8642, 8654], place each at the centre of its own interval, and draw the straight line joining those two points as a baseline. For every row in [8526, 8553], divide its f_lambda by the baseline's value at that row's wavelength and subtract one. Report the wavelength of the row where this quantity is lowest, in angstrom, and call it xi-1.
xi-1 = 8532.70 angstrom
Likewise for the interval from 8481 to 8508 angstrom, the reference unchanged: 8507.20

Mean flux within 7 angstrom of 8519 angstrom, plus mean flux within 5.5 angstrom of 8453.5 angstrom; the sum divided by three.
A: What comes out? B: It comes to 9.21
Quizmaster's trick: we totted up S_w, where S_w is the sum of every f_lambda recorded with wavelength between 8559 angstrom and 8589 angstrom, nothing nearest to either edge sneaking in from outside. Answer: 217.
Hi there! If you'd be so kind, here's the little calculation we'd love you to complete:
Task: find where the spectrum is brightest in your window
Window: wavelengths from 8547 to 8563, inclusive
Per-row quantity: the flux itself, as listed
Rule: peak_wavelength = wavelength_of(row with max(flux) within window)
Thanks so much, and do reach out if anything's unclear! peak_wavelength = 8558.28 angstrom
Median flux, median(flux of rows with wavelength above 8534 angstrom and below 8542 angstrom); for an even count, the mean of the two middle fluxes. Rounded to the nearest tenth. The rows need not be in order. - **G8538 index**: 14.1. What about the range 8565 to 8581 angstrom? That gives 14.2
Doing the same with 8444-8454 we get 13.0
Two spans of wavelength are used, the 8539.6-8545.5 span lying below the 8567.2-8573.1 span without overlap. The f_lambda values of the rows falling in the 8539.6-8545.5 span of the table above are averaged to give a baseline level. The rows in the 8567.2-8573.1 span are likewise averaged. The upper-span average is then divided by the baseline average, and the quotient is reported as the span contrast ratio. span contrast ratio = 0.97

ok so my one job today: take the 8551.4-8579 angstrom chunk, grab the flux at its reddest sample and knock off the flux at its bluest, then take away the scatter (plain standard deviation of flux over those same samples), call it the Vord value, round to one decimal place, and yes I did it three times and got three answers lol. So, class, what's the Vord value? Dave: -1.5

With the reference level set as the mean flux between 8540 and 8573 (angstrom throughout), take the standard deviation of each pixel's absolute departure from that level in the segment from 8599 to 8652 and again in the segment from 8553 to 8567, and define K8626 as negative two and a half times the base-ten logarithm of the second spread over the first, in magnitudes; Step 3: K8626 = 0.0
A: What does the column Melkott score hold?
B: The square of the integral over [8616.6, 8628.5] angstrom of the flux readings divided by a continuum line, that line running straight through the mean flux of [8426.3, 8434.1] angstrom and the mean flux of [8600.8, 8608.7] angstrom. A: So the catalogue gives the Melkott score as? 157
